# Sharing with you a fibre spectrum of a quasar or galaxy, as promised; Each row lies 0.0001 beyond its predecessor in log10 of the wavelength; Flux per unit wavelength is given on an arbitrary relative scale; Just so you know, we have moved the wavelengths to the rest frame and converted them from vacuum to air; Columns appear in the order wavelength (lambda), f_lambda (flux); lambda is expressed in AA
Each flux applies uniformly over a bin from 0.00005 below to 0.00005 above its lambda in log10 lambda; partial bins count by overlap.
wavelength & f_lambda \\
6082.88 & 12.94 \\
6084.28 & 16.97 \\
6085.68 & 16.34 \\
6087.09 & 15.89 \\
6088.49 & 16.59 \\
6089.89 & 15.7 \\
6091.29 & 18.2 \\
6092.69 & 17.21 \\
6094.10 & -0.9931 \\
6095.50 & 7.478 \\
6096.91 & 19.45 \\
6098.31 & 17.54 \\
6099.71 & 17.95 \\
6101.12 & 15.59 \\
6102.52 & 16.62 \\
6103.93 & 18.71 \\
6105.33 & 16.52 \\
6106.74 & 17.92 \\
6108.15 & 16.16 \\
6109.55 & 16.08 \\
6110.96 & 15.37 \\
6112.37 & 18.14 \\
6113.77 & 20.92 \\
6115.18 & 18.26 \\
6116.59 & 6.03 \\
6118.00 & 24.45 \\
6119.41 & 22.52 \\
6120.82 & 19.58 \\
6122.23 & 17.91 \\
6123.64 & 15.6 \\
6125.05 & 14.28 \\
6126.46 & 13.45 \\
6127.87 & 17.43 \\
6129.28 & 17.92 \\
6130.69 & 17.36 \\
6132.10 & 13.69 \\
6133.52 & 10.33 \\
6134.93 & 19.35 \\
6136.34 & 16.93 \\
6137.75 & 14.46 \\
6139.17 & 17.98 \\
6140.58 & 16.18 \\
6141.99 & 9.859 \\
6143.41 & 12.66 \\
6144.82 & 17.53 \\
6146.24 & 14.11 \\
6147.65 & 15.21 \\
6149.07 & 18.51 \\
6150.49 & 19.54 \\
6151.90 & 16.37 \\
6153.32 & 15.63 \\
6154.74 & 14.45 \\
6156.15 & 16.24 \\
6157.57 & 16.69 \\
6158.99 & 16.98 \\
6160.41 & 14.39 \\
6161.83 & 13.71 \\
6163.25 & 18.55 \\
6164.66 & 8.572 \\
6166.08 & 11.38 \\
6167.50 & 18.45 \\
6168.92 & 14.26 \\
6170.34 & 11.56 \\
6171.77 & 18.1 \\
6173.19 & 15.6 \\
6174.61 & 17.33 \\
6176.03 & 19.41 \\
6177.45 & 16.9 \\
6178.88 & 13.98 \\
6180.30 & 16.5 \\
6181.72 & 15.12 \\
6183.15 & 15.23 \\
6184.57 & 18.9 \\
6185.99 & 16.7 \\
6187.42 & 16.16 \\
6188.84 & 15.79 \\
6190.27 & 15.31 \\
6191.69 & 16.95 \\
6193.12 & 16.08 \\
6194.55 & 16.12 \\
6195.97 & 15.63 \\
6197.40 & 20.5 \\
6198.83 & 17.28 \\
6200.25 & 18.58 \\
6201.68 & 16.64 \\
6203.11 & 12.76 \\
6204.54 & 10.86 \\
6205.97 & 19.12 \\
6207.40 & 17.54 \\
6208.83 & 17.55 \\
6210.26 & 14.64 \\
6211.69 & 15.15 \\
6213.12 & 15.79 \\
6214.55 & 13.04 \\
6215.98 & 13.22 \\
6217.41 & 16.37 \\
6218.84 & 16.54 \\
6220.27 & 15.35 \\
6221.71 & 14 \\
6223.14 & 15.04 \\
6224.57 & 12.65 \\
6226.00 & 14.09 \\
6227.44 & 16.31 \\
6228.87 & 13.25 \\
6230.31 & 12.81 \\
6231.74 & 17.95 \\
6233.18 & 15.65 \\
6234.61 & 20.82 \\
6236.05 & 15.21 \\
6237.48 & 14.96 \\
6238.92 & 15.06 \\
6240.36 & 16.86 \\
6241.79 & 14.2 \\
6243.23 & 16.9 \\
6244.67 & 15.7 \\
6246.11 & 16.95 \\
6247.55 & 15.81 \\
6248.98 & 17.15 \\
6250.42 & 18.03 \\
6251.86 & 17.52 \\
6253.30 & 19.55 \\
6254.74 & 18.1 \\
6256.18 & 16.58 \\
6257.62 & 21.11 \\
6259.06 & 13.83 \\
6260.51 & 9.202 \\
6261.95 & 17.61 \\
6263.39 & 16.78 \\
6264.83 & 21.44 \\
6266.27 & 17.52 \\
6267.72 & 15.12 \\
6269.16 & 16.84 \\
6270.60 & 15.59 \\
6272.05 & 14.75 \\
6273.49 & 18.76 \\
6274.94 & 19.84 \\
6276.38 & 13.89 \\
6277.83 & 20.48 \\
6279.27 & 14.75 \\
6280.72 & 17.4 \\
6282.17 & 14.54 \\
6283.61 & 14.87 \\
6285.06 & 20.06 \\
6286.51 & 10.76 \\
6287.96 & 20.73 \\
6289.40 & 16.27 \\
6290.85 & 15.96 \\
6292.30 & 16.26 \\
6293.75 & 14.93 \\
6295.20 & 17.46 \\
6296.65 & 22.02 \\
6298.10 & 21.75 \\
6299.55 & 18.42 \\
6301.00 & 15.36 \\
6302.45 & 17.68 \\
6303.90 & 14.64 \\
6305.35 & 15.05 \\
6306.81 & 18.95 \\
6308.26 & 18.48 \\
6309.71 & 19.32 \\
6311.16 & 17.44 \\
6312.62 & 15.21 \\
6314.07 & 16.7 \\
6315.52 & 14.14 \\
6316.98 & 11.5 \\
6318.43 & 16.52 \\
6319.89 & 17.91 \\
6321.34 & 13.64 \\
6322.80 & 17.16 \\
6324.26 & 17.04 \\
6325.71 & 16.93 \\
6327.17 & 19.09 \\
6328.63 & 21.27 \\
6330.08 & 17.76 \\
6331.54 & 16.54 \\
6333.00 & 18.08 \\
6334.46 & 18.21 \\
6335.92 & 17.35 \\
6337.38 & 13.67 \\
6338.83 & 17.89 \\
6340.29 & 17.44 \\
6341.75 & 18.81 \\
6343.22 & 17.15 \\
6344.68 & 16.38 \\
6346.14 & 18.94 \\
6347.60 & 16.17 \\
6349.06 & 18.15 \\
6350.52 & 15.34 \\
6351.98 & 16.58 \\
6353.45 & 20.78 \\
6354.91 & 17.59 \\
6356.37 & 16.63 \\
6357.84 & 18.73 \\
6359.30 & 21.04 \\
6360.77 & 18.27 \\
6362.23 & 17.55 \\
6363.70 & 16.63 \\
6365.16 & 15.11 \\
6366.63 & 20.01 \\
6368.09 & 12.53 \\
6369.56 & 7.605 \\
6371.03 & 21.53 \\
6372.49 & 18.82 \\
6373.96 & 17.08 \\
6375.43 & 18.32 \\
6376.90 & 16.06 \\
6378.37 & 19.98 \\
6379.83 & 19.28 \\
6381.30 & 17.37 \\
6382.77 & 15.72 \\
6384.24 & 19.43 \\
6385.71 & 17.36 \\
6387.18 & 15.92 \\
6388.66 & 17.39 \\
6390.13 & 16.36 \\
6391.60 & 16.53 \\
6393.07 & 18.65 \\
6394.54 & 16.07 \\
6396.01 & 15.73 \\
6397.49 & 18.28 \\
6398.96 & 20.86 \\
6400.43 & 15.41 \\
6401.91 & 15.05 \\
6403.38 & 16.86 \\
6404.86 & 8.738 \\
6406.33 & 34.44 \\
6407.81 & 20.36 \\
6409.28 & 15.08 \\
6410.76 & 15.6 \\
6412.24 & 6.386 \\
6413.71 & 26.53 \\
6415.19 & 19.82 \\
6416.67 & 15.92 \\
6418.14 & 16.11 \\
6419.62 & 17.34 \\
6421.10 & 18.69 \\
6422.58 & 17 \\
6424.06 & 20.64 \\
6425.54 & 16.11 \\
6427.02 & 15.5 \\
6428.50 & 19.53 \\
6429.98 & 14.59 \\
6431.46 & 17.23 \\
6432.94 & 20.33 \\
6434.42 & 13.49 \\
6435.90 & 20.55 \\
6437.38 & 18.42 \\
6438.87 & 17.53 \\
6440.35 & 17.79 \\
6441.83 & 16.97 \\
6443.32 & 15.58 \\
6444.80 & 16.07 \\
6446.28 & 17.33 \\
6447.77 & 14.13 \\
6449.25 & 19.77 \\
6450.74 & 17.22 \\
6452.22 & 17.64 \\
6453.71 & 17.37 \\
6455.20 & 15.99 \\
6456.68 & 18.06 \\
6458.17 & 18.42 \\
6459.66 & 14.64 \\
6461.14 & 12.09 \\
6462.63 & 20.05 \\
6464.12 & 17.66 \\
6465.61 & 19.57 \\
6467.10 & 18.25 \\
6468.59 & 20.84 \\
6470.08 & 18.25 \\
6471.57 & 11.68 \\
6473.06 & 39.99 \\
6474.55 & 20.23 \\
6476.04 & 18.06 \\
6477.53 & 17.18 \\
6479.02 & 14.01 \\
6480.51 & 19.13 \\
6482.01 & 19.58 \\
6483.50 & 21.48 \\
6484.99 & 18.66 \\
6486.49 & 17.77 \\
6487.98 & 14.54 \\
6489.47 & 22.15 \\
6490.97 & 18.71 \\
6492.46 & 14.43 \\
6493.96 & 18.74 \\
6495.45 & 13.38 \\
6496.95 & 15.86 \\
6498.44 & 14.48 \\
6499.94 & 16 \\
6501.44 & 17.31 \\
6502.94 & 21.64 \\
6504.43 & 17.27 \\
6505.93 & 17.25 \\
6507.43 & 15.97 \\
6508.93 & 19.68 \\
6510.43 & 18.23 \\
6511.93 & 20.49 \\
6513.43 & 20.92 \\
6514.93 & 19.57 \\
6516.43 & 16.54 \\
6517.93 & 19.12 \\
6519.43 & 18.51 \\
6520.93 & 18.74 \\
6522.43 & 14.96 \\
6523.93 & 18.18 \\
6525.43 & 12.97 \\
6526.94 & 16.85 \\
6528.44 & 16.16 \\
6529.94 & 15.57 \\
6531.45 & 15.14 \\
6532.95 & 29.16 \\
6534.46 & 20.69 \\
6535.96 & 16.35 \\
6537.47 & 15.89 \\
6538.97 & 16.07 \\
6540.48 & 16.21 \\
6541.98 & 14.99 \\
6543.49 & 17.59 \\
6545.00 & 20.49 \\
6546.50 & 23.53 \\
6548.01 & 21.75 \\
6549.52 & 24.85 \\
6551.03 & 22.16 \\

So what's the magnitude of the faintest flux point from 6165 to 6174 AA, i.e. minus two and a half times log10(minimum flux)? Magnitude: -2.64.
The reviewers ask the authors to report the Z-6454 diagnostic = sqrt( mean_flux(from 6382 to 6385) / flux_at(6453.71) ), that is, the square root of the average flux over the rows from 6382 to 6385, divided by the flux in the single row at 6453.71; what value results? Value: 1.01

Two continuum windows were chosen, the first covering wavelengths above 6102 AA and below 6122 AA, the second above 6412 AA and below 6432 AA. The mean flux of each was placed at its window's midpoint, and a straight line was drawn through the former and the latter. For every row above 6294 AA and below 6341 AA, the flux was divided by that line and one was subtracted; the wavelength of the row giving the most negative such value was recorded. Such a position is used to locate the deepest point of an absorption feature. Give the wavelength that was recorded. 6316.98 AA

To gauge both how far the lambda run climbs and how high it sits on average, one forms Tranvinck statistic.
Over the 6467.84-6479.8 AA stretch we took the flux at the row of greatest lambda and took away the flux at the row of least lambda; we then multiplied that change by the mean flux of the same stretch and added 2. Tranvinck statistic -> -135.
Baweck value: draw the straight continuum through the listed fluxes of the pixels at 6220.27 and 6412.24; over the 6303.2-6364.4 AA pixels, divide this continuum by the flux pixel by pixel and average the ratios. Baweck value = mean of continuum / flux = 0.59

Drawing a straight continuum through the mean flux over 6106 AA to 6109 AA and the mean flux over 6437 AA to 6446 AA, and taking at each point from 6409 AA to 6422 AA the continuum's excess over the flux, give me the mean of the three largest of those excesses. 4.7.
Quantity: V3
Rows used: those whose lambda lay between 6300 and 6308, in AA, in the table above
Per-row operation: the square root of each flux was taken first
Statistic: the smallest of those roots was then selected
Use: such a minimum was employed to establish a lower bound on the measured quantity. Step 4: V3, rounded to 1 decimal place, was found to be 3.8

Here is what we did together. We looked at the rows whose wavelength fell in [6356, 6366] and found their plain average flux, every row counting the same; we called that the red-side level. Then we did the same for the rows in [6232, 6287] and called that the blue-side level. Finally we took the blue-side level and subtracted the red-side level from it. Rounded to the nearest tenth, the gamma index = -1.1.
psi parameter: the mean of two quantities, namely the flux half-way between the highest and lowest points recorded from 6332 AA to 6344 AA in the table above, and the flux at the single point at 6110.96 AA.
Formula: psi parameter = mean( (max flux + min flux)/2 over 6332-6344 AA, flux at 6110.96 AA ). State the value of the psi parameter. 15.8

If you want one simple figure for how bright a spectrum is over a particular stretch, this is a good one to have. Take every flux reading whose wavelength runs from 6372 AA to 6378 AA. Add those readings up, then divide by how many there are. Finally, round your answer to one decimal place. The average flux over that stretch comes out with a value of 17.6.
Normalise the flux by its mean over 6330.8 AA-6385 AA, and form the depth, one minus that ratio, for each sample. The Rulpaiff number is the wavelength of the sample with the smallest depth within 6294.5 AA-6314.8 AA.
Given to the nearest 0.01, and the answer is 6296.65 AA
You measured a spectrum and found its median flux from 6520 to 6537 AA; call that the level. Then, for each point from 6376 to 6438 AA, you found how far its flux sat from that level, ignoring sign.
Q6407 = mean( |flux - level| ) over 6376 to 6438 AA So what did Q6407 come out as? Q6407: 2.6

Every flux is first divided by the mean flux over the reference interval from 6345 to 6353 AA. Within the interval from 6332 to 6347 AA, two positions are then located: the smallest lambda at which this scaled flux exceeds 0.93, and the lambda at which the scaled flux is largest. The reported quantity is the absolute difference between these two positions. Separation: 13.1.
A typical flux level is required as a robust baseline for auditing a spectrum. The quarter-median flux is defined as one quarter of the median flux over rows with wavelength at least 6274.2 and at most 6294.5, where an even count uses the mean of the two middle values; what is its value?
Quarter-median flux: 4.0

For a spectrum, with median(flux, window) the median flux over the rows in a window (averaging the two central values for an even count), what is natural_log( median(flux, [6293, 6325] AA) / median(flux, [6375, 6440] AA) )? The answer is -0.011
